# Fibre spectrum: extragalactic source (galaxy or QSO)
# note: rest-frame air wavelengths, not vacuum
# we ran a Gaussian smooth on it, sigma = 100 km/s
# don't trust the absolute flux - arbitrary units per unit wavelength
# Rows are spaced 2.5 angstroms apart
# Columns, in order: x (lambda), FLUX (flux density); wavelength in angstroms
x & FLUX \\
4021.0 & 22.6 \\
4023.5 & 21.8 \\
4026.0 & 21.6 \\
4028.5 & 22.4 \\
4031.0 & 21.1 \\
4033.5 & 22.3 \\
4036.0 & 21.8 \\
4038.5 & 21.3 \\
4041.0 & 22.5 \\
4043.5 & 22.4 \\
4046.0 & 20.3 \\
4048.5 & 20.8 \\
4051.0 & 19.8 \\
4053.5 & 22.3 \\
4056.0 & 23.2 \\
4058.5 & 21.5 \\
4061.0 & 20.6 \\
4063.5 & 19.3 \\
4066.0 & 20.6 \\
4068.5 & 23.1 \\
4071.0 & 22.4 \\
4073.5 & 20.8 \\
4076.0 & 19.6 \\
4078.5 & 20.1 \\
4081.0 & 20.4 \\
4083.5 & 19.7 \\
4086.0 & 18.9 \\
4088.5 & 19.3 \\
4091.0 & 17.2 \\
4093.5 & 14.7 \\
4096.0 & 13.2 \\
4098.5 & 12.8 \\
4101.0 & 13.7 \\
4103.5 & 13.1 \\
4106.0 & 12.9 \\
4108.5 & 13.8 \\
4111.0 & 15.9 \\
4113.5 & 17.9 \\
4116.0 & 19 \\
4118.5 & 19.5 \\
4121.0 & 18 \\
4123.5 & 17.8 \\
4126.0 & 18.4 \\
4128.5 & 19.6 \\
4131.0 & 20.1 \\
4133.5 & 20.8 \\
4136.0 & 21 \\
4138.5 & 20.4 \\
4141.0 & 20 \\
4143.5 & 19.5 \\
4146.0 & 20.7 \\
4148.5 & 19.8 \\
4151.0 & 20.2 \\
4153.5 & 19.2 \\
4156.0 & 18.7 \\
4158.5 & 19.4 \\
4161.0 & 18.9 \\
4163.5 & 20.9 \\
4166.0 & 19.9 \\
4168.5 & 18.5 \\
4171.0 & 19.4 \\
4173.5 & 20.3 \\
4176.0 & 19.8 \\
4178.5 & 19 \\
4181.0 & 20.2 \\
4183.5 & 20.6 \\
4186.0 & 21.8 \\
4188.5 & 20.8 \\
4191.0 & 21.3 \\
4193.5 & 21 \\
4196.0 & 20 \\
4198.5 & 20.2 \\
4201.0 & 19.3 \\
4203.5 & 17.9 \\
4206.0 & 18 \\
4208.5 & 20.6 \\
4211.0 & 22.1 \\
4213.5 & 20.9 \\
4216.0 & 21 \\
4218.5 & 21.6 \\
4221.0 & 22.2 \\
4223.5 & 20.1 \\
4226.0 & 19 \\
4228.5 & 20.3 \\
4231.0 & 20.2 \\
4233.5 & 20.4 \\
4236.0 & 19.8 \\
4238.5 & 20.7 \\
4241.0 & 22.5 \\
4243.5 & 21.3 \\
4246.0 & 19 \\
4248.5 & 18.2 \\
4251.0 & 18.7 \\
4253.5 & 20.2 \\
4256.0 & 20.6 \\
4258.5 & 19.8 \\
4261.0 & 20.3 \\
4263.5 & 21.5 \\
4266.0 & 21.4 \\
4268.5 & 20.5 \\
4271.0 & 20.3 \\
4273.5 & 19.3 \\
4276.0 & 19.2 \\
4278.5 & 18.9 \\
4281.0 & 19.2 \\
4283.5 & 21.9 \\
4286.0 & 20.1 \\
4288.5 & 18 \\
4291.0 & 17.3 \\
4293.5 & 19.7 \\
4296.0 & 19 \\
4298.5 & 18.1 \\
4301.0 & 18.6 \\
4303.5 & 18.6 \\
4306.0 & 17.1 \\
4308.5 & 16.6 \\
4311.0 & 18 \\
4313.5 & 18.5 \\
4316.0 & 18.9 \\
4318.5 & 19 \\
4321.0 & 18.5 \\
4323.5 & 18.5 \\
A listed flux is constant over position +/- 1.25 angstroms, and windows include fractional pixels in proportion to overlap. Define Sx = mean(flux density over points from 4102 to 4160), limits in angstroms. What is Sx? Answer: 18.5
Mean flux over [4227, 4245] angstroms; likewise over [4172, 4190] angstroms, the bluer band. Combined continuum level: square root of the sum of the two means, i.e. 6.41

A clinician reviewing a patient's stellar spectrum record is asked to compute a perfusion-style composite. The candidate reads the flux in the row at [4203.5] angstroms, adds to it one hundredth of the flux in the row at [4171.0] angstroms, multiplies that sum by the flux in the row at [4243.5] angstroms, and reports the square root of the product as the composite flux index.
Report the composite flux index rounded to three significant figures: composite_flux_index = 19.6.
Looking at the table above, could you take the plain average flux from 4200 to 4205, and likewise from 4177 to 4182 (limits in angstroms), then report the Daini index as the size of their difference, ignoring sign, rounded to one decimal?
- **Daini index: 1.0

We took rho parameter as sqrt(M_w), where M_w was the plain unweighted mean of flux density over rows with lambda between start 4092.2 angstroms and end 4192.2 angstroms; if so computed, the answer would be 4.31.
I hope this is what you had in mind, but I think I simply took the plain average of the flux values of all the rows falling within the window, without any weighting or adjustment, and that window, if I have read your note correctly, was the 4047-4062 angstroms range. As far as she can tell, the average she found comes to 21.4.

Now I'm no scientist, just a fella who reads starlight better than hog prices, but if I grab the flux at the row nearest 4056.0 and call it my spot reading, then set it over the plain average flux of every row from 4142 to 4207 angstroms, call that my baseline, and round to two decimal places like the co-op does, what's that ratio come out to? 1.17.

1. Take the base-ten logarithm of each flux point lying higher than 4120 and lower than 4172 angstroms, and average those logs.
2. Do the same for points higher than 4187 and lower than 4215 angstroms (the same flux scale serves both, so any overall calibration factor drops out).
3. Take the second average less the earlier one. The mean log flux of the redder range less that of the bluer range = 0.013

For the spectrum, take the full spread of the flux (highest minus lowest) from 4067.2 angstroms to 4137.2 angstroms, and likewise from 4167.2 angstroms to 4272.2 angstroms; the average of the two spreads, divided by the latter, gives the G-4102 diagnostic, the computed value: 1.62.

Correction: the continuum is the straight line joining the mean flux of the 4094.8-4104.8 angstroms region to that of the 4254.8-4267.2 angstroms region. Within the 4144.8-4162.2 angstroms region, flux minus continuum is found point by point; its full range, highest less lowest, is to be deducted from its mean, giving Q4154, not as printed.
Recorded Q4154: 1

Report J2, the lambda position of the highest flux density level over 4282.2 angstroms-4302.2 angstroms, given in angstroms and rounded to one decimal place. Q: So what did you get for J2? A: 4283.5 angstroms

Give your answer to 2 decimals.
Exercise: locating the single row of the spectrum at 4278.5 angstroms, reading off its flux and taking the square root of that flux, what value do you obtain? 4.35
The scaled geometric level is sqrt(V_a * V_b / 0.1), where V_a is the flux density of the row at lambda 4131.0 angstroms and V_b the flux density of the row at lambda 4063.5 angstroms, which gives 62.3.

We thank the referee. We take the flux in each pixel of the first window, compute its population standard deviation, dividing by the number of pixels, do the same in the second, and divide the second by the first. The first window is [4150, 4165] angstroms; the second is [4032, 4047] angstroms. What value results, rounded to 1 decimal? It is 1.0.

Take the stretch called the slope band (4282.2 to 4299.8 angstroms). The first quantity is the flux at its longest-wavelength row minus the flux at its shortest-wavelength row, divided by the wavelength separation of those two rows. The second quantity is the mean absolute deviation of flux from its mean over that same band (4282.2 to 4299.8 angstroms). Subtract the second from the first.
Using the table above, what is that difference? -1.46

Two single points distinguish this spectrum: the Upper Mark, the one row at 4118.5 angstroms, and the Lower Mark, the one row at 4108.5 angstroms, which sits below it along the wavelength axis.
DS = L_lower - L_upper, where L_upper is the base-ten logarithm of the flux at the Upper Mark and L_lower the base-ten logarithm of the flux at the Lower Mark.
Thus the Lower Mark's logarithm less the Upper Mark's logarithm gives -0.15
